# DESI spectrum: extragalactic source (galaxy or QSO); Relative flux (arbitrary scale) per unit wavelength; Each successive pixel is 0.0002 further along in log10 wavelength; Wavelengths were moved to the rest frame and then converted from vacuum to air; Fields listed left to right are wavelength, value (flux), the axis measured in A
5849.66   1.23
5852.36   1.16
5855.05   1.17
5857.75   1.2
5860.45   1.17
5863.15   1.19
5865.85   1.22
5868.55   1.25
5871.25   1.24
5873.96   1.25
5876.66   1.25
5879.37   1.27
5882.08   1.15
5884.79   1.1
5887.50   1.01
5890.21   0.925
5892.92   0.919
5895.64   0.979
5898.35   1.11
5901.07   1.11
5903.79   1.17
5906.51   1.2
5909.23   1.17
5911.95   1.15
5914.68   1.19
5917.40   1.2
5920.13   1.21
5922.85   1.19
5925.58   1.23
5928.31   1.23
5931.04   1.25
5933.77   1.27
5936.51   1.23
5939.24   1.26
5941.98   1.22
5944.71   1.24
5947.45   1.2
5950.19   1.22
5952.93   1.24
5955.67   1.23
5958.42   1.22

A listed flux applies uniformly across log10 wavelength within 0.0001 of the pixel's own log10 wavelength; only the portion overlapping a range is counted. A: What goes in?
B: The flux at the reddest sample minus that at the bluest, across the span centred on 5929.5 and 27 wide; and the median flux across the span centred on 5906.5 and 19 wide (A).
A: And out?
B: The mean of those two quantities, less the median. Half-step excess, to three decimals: -0.575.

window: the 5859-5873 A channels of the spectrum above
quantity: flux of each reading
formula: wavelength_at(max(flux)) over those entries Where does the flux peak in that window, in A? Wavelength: 5868.55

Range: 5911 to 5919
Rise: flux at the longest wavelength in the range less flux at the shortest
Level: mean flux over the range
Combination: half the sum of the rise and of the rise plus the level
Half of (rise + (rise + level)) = 0.64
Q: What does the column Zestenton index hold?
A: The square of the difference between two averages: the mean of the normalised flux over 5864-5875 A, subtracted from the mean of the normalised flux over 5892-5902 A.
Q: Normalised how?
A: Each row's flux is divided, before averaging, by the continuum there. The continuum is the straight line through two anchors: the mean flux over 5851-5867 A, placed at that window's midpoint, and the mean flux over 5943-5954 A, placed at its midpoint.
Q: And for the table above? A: 0.034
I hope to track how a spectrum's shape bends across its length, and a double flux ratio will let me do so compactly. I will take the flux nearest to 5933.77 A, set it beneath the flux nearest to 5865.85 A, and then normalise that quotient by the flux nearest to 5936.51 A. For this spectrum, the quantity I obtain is 0.781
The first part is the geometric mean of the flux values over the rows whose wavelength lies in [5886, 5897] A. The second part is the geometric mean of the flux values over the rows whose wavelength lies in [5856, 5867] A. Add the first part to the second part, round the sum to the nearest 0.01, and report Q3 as 2.15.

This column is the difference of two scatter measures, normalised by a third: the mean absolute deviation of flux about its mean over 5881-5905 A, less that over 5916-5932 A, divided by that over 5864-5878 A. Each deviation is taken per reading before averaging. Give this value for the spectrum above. 6.8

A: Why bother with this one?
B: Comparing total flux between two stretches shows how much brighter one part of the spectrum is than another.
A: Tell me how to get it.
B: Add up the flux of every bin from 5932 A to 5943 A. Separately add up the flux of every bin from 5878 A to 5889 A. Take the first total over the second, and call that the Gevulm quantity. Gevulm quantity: 1.10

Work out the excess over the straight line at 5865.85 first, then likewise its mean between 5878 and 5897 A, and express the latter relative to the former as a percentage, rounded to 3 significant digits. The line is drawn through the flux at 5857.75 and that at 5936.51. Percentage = -951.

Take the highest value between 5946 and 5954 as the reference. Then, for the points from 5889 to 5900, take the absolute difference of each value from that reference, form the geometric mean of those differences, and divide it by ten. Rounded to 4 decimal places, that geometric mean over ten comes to 0.0242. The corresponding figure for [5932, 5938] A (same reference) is 0.0017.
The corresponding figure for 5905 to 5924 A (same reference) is 0.0050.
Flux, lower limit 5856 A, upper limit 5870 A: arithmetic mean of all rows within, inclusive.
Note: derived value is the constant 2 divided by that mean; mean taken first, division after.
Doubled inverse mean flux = 1.66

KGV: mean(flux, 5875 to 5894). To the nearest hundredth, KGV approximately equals 1.09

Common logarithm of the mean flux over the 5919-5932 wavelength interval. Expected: 0.087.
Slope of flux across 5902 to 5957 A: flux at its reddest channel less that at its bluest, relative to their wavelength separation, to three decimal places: 0.001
